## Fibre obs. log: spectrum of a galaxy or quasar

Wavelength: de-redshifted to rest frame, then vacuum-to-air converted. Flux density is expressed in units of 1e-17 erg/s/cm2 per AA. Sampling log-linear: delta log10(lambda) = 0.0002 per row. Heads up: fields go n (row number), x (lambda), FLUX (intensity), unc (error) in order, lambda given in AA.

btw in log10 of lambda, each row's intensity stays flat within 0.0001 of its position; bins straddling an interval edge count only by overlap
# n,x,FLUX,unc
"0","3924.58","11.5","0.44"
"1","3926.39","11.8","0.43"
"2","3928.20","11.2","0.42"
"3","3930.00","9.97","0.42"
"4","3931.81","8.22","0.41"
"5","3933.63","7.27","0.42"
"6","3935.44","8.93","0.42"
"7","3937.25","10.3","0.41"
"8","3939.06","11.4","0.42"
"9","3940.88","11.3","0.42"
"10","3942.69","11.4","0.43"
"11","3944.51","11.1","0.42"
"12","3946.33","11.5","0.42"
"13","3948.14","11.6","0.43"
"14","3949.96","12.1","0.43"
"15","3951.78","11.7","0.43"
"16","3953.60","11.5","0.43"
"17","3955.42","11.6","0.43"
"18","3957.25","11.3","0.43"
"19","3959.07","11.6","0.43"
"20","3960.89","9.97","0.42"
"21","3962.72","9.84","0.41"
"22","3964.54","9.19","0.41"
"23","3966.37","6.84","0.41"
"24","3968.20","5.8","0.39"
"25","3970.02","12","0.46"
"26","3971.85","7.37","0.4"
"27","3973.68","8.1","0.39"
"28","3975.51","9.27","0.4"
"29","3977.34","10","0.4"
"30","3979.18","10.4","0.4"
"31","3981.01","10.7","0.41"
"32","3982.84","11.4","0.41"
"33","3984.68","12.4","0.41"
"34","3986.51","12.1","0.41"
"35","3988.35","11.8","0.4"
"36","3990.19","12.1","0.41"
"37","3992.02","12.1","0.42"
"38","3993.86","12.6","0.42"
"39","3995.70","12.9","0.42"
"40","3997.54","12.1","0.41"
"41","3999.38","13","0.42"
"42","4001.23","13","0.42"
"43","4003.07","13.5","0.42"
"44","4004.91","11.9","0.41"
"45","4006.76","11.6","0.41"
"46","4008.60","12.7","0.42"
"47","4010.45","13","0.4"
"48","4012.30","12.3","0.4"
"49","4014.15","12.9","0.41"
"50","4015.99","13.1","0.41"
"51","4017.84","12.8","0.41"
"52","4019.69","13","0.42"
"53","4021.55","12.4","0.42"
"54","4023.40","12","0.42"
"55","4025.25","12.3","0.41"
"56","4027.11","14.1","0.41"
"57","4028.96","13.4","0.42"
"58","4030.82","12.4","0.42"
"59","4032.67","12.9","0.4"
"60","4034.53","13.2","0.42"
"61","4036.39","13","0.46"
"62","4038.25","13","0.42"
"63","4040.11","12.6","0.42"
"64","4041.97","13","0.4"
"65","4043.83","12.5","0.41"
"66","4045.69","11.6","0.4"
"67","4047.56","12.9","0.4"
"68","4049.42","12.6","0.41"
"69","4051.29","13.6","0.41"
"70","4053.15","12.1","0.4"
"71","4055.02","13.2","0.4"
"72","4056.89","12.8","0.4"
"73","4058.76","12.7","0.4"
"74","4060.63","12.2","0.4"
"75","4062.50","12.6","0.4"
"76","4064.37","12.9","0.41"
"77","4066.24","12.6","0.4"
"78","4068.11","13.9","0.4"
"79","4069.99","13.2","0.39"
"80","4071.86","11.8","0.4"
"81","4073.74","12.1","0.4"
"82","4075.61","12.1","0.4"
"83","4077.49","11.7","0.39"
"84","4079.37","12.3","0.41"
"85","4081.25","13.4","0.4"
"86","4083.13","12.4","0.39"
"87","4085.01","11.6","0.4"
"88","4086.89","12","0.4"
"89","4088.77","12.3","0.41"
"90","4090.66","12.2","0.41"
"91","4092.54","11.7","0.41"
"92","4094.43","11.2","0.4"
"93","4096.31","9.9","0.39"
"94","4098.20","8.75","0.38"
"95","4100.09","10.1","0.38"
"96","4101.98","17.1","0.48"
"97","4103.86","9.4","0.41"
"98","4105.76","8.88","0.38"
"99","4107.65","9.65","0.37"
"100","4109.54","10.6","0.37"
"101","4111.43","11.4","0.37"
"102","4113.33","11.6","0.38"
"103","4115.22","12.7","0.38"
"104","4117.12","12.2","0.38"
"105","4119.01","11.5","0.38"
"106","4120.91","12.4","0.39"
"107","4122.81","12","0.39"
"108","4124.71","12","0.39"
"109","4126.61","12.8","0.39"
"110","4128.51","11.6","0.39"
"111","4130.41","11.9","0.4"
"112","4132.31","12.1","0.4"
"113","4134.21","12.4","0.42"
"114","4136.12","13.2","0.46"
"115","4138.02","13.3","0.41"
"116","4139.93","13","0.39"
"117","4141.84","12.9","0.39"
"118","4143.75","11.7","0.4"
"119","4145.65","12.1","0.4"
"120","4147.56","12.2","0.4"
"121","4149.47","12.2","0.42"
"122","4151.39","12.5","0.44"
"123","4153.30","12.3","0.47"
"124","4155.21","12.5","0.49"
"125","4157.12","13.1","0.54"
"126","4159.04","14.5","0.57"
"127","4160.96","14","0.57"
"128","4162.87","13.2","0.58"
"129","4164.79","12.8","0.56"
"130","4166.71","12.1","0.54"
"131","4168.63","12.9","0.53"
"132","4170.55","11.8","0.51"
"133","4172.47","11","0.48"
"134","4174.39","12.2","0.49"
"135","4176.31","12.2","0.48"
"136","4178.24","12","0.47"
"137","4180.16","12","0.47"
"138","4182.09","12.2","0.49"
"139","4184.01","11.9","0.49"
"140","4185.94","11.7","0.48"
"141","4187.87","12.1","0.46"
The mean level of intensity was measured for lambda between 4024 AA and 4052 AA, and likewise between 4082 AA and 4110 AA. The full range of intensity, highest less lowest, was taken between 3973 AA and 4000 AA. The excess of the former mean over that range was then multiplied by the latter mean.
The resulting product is 89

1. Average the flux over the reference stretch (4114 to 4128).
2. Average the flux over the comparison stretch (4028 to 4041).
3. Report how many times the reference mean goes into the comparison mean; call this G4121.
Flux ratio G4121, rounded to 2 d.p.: 1.06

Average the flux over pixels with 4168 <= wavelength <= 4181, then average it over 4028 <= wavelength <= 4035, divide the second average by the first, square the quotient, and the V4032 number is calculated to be 1.17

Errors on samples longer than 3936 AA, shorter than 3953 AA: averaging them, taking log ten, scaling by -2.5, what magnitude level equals 0.933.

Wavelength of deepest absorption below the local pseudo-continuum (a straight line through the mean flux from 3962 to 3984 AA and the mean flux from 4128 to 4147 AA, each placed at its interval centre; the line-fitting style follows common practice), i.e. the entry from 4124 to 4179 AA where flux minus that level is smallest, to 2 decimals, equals 4172.47 AA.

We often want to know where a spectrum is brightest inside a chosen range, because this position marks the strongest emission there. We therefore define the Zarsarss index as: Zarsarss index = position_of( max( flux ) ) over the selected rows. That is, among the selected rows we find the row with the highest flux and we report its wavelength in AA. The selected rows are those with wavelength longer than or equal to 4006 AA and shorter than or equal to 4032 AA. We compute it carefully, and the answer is 4027.11 AA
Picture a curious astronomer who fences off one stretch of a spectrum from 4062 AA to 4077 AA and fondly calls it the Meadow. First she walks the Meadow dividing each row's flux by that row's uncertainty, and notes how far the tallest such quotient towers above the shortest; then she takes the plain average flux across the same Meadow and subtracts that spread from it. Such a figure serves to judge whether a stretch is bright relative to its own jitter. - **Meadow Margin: 7.4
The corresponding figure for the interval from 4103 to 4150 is 1.3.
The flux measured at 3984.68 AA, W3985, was 12.4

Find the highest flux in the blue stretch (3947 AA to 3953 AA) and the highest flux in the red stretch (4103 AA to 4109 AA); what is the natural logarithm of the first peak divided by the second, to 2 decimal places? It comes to 0.23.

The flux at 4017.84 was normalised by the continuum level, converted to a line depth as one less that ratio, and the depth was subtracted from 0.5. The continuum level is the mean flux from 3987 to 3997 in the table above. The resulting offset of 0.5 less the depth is 0.54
